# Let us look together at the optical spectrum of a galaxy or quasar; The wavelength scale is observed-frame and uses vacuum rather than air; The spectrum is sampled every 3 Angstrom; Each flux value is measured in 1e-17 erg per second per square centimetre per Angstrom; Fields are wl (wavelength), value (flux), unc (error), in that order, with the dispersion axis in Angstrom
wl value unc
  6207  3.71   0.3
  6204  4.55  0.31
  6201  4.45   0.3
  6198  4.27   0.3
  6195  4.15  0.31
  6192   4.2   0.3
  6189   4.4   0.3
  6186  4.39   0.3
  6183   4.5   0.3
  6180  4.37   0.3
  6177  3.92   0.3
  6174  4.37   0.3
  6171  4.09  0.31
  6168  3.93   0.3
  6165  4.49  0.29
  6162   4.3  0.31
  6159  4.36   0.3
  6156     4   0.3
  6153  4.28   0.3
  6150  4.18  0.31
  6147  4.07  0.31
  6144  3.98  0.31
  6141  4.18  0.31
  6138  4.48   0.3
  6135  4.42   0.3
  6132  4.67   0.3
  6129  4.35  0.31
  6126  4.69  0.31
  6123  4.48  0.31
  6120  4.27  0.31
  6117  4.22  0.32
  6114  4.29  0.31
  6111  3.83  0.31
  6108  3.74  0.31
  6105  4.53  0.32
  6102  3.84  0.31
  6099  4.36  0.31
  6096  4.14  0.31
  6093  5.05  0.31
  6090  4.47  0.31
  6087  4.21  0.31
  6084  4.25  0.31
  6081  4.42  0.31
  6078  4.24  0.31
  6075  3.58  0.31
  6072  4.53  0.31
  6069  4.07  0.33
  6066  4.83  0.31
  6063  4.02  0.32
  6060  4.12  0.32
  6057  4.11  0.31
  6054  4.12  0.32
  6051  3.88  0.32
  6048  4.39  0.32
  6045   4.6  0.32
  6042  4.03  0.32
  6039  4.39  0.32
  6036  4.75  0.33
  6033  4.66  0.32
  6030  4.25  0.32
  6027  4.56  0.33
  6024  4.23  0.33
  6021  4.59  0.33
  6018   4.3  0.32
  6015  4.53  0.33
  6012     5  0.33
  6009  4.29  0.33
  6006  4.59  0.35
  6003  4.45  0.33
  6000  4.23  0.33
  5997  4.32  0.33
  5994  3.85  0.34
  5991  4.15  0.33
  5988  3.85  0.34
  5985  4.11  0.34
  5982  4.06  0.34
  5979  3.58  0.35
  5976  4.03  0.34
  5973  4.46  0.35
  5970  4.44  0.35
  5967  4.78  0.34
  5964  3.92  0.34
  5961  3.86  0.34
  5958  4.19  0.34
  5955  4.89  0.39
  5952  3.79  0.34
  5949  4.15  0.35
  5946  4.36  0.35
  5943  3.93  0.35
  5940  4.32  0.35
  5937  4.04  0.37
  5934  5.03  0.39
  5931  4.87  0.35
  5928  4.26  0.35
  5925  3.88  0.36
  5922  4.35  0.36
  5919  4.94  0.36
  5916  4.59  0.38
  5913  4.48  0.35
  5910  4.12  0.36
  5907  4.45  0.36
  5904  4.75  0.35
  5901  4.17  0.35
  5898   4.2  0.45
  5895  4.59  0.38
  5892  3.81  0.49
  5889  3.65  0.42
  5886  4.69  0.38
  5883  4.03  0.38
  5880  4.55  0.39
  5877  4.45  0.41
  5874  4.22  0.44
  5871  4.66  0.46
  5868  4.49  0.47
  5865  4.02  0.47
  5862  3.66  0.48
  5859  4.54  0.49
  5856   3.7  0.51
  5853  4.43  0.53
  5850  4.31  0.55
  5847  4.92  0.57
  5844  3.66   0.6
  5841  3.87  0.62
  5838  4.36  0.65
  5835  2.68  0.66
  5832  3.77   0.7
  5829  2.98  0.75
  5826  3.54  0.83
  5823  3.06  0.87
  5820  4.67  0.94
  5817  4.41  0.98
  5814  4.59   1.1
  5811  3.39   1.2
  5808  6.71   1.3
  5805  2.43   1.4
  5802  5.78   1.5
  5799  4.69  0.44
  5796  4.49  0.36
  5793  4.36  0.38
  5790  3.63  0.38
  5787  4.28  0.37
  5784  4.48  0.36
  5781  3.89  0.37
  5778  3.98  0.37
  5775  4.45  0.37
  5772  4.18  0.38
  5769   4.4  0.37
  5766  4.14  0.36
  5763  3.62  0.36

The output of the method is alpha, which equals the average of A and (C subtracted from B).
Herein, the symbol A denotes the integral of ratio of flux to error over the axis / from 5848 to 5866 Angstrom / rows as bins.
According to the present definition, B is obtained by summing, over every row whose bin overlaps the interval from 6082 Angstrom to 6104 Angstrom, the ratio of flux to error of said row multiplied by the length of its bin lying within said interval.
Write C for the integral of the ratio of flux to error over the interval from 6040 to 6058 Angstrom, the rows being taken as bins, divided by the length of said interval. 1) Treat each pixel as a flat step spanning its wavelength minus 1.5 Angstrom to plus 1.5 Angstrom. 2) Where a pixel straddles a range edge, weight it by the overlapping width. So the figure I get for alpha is 221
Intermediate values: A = 147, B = 308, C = 13.2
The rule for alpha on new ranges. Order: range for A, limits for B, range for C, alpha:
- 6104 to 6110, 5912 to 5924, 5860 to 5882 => 110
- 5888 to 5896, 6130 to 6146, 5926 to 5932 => 145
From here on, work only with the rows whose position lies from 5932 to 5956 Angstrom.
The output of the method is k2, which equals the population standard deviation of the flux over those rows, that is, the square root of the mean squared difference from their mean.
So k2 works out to 0.41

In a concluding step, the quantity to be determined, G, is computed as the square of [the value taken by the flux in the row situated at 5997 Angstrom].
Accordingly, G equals 19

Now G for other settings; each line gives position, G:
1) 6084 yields 18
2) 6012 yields 25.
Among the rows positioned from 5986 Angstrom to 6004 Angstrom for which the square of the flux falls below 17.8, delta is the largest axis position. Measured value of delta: 5994 Angstrom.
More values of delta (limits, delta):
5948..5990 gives 5988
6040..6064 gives 6063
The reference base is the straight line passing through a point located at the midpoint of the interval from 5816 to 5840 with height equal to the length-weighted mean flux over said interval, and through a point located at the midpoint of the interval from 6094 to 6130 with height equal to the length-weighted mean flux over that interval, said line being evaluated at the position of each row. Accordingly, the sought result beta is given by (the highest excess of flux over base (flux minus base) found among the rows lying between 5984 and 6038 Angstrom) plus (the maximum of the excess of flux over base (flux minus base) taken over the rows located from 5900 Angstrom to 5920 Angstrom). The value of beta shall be 2.0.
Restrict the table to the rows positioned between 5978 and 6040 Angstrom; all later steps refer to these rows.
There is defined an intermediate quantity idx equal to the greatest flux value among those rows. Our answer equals 5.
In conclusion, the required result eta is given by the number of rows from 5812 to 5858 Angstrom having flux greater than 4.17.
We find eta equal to 7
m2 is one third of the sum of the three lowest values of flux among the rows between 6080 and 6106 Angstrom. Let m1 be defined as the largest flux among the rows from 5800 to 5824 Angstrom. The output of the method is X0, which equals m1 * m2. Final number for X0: 27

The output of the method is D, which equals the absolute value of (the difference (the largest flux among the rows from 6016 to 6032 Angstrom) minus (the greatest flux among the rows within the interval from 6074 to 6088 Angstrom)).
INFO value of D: 0.17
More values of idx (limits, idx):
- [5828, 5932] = 4.94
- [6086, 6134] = 5.05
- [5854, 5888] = 4.69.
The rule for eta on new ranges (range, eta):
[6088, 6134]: 11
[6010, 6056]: 12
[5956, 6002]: 6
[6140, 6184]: 9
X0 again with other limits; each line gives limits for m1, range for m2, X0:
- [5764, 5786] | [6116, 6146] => 18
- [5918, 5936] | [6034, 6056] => 20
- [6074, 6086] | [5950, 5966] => 17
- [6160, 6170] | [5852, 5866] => 17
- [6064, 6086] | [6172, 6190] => 20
